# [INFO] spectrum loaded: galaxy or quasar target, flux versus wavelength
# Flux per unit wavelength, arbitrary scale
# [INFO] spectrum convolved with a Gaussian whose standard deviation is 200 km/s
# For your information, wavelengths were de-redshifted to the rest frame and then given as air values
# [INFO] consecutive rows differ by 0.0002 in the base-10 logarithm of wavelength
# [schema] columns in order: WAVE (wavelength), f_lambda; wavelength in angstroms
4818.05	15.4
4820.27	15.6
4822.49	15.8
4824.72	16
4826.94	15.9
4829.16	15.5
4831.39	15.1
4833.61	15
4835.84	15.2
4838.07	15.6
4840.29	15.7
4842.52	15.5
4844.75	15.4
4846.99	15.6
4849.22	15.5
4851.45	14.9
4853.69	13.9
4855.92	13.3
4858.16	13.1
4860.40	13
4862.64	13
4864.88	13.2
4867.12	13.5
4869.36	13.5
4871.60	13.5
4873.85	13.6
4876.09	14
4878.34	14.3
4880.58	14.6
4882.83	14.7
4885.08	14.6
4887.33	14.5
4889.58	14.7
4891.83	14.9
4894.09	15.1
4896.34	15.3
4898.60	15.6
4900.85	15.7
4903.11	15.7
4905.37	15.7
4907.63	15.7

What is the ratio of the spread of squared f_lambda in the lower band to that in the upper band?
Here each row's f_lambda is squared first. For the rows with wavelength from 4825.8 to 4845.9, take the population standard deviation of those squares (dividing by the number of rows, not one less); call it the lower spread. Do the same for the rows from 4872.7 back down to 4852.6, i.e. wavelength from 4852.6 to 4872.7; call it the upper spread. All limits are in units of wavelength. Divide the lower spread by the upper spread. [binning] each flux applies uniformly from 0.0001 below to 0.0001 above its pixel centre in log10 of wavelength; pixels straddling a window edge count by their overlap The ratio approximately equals 1.1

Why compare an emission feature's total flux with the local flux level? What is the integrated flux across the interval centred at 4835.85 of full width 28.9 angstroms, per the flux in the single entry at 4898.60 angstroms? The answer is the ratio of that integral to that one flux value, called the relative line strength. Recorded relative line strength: 29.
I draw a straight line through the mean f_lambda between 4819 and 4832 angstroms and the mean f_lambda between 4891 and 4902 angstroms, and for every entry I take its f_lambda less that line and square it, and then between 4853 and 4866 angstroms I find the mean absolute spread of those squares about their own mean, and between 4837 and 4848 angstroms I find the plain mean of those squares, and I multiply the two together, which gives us 0.01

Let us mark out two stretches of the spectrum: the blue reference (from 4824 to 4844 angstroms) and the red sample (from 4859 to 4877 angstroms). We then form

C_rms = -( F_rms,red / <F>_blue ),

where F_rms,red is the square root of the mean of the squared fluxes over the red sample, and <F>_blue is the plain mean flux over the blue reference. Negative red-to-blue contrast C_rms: -0.87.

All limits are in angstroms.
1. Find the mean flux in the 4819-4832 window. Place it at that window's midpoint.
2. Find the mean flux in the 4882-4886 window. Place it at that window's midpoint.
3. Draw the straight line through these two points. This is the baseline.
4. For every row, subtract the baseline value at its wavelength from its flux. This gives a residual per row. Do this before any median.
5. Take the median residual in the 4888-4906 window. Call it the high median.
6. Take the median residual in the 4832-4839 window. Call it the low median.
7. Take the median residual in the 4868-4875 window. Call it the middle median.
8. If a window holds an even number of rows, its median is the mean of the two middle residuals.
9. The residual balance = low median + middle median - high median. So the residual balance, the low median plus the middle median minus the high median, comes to -2.7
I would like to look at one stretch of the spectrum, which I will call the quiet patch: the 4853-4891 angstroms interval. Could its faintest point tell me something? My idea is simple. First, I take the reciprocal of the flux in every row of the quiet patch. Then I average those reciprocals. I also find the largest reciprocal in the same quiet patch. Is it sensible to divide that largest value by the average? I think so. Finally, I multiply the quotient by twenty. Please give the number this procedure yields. 21.2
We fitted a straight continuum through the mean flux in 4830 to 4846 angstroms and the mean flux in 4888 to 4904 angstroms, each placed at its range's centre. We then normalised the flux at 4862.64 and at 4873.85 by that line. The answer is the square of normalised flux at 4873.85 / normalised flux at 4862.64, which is 1.10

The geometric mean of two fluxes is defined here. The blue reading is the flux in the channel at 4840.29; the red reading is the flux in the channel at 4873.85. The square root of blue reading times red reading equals 14.6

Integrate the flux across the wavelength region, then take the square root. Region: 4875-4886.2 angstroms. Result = 12.7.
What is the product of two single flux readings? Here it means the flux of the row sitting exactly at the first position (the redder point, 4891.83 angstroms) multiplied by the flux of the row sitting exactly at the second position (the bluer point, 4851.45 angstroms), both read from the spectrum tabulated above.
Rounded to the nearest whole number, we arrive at 222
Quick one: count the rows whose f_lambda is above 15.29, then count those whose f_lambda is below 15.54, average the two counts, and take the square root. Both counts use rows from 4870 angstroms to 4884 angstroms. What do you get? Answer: 1.73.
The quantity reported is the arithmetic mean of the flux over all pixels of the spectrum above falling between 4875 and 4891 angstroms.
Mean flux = 14.5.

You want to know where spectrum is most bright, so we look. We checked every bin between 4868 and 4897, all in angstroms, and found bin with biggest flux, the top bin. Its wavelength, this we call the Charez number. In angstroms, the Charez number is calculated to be 4896.34 angstroms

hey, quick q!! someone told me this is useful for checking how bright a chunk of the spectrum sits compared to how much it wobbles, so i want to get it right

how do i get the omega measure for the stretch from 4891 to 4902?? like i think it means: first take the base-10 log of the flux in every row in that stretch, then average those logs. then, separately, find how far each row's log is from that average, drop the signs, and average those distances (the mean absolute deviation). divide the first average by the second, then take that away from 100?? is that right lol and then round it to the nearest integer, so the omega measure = -59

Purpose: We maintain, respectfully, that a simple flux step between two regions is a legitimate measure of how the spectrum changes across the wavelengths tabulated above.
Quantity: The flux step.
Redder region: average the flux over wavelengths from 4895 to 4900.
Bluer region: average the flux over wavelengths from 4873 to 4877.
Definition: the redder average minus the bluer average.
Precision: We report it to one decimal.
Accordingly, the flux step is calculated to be 1.6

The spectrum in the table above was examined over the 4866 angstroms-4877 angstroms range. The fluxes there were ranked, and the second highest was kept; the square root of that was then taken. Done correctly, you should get 3.69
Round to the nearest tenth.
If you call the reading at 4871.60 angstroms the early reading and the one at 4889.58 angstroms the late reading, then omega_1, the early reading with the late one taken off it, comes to -1.2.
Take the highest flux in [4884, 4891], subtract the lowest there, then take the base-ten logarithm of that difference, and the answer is -0.70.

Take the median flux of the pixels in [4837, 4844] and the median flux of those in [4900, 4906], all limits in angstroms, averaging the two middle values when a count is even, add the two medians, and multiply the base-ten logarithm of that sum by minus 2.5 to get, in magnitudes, -3.74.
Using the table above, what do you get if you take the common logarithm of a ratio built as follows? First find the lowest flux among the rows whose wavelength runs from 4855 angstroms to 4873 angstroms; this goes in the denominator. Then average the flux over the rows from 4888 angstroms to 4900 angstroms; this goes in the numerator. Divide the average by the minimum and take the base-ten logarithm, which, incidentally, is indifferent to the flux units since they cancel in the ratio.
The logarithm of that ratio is 0.07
